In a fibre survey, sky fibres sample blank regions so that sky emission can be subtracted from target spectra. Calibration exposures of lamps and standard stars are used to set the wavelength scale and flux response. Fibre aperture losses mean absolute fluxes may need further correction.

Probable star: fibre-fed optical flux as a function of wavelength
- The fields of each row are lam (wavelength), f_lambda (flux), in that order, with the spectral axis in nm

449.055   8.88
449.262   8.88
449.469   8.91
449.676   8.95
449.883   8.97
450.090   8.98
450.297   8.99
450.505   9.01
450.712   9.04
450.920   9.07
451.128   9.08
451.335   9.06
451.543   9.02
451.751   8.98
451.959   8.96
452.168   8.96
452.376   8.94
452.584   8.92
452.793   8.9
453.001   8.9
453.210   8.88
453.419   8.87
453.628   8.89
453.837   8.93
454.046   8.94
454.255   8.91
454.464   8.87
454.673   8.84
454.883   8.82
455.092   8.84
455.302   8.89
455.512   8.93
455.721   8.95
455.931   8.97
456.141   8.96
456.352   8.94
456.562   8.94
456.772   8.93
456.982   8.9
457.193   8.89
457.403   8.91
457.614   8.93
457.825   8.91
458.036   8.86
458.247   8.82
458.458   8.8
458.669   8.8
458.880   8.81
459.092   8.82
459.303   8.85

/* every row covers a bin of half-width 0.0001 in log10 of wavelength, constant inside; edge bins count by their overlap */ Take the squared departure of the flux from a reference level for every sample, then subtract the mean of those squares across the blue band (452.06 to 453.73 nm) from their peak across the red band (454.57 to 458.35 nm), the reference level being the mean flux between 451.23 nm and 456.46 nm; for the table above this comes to 0.0095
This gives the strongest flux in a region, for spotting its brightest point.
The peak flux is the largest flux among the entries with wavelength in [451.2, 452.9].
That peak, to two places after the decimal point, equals 9.06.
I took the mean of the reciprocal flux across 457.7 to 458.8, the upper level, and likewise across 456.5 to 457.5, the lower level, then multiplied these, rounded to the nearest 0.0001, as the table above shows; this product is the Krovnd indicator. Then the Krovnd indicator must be 0.0127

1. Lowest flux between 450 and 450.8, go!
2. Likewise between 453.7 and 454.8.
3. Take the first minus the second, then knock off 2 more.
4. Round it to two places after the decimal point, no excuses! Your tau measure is -1.86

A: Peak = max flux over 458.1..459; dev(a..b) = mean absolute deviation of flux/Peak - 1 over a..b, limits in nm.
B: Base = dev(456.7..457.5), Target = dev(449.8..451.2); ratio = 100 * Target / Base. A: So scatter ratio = 297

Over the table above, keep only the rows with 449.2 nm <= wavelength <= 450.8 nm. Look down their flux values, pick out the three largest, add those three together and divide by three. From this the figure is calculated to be 9.01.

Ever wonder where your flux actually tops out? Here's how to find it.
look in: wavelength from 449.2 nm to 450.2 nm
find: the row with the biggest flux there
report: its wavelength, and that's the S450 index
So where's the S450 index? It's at 450.090 nm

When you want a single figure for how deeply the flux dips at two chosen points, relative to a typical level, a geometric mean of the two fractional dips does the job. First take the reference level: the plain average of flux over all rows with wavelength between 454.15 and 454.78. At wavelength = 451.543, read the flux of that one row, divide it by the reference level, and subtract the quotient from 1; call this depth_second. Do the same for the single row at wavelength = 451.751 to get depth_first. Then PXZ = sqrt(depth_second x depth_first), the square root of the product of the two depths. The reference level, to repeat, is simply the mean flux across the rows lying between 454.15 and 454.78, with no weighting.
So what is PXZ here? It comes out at 0.014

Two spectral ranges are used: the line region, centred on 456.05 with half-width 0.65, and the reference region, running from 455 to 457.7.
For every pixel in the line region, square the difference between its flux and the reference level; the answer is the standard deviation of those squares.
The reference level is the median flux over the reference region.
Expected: 0.001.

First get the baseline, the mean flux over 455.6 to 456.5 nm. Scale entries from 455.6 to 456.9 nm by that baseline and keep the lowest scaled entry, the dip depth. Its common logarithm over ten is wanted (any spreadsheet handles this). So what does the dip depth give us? -0.0001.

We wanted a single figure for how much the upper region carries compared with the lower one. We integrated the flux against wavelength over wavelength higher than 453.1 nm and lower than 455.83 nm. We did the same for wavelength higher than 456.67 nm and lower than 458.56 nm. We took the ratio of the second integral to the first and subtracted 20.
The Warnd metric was -19.3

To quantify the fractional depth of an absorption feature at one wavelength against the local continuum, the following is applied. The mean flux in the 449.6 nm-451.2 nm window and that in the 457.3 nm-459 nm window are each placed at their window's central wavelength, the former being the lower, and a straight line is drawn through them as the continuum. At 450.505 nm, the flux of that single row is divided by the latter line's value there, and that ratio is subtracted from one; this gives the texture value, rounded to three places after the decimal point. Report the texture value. 0.000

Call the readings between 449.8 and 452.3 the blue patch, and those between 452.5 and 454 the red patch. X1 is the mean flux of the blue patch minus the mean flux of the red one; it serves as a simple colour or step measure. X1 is 0.11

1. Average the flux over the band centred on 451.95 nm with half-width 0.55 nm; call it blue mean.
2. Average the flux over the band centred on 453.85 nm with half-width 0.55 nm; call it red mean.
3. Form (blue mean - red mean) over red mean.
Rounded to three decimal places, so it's 0.007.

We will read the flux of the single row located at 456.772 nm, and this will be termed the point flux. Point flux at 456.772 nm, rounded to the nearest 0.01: 8.93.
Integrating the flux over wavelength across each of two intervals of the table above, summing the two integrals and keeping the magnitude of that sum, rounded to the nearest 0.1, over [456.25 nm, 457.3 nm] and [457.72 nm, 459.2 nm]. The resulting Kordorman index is 22.4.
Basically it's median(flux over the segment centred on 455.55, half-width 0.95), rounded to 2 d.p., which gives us 8.93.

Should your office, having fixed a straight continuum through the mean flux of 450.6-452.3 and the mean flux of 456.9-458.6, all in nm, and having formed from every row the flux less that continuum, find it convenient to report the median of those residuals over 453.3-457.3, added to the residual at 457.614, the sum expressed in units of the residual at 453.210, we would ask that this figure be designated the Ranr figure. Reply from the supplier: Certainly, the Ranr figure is -0.3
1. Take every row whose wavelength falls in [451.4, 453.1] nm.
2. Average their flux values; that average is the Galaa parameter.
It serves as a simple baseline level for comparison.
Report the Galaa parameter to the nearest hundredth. 8.95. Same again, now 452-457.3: 8.91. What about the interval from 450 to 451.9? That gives 9.03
